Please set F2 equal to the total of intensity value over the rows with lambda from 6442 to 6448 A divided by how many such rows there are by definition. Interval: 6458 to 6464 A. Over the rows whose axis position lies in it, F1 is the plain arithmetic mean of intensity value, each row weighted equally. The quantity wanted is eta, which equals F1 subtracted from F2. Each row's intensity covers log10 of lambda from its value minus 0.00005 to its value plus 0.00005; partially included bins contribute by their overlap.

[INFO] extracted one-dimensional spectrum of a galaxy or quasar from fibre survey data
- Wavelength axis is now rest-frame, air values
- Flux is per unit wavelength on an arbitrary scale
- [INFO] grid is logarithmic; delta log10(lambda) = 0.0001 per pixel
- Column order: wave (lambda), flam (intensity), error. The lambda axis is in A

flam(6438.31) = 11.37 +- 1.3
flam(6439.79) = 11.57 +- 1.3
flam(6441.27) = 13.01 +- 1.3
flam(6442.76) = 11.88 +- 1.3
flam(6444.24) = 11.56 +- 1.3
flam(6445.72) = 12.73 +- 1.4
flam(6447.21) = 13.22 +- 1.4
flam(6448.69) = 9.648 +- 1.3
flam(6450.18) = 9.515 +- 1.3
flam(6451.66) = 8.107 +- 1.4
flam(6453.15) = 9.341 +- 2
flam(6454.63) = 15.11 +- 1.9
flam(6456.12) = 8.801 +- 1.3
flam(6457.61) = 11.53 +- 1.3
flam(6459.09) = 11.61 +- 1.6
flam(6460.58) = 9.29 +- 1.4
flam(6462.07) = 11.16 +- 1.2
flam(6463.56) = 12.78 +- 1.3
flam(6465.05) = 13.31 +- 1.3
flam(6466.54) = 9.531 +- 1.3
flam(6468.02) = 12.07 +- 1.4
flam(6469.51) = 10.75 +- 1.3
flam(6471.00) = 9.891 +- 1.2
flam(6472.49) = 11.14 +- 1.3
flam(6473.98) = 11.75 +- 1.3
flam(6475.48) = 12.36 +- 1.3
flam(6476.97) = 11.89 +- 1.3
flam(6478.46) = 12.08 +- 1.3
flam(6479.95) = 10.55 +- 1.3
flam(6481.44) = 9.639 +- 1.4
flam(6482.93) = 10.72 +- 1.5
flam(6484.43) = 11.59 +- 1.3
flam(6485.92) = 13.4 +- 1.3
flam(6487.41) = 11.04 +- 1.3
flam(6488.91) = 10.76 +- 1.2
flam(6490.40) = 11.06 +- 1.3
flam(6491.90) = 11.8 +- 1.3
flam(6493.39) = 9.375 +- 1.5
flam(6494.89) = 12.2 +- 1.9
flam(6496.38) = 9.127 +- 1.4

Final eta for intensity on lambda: 1.14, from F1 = 11.2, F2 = 12.3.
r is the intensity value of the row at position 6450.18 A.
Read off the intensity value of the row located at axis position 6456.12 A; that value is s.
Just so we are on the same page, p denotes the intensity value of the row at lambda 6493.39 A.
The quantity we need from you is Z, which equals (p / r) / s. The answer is 0.112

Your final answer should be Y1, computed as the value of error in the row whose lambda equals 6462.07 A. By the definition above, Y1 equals 1.20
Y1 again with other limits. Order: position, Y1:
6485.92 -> 1.30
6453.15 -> 2.00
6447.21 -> 1.40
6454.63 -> 1.90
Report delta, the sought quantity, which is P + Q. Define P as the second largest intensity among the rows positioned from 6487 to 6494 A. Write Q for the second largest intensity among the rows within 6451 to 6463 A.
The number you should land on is 22.7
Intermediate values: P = 11.06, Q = 11.61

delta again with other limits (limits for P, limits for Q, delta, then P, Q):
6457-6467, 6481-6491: 24.4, 12.78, 11.59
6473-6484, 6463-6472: 24.9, 12.08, 12.78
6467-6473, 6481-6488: 22.7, 11.14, 11.59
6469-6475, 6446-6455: 24.4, 11.14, 13.22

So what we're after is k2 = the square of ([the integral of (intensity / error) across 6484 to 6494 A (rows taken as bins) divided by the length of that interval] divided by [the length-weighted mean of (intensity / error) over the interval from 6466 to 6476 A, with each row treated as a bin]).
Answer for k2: 1.04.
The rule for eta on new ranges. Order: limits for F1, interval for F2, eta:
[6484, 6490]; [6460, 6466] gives -0.06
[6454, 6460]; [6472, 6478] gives 0.02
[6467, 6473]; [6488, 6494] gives -0.21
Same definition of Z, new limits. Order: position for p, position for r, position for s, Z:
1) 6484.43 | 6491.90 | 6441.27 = 0.075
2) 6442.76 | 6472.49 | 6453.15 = 0.114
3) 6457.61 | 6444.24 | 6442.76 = 0.084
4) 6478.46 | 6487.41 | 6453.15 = 0.117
